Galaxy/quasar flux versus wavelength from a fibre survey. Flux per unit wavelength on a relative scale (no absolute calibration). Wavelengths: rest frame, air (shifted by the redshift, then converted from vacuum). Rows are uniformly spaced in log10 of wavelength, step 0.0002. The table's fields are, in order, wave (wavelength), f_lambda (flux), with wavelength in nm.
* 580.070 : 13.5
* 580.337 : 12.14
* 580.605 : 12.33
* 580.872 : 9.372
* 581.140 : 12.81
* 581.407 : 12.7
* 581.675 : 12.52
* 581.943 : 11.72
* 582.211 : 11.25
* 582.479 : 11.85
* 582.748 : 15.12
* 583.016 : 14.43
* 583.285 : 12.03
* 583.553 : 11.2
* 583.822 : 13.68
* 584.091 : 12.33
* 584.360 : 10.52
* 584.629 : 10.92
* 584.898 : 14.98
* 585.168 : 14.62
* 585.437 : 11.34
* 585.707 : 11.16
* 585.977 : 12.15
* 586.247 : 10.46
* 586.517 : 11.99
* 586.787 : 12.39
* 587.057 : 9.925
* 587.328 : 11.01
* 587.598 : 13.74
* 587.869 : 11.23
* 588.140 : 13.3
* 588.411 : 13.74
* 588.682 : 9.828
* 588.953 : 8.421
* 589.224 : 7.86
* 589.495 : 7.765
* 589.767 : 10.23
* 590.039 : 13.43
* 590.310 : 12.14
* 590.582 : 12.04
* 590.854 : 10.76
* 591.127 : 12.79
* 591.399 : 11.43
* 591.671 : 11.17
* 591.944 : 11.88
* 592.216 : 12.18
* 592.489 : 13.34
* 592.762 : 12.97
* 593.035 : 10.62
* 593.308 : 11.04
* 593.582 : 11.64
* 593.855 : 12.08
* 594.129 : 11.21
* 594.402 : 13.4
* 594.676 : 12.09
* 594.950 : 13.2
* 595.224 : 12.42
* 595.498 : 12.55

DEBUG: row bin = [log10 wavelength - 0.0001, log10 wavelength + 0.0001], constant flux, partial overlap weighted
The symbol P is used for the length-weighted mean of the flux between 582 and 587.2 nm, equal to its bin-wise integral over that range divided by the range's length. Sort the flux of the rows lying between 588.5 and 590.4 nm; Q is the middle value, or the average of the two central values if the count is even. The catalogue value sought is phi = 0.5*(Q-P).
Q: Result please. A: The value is -1.2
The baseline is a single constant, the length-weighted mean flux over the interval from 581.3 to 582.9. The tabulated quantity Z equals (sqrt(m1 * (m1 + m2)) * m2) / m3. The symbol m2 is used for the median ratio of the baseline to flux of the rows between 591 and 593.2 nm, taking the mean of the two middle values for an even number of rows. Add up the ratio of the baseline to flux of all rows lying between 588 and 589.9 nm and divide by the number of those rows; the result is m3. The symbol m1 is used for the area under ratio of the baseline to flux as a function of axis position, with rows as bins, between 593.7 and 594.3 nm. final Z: 0.84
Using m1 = 0.6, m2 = 1.04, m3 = 1.29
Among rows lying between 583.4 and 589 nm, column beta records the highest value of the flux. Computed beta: 14.98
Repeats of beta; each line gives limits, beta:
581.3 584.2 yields 15.12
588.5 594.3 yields 13.43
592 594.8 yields 13.4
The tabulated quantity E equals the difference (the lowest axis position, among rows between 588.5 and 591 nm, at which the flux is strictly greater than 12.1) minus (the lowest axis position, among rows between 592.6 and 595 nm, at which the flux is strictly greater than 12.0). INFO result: -2.72 nm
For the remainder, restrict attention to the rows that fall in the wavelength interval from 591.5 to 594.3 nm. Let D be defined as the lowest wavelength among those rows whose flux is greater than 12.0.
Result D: 592.216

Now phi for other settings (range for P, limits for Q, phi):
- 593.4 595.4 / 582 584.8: -0.2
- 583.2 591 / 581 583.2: 0.5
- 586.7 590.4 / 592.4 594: 0.4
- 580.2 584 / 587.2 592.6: -0.4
